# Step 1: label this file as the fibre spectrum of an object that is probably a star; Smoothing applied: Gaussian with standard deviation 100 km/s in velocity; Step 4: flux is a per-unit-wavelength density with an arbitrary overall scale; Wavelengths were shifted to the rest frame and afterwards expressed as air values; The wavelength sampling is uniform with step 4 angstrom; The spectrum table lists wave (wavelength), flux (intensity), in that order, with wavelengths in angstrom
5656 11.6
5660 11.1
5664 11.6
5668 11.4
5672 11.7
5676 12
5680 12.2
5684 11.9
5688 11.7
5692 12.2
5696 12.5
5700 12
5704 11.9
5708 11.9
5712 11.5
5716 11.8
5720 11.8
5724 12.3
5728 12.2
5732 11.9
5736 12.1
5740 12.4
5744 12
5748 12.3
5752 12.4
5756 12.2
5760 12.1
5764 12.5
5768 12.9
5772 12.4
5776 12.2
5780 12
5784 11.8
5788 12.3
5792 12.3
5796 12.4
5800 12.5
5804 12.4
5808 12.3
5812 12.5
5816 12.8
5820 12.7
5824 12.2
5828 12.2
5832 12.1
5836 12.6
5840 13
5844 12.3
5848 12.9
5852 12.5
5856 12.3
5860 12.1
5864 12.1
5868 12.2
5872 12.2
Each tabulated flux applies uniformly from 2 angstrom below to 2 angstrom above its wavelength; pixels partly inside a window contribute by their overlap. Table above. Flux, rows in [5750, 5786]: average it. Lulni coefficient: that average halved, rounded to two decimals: 6.14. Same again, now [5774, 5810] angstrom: 6.12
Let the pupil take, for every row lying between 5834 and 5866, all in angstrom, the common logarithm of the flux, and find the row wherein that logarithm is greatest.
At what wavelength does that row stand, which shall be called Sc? 5840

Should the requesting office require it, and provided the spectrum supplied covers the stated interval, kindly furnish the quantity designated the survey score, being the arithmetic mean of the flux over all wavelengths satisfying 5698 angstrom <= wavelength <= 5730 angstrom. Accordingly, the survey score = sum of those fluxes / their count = 11.9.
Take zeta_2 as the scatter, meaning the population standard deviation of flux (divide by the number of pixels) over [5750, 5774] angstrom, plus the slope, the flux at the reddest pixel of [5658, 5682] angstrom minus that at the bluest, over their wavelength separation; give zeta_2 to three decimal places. 0.309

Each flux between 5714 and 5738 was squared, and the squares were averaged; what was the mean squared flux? 144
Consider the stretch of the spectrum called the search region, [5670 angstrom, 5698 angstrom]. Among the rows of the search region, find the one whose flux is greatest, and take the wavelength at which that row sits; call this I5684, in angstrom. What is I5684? 5696 angstrom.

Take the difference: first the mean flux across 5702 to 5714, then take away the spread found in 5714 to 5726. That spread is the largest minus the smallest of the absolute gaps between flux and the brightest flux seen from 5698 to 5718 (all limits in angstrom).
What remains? 11.7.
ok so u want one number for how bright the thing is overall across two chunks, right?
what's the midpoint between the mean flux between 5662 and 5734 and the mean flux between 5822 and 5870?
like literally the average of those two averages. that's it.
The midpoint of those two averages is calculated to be 12.1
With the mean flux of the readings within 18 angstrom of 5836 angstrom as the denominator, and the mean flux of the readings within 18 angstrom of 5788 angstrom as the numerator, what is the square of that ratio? 0.961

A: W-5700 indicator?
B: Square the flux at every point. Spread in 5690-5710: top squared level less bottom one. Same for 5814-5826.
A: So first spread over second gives 1.0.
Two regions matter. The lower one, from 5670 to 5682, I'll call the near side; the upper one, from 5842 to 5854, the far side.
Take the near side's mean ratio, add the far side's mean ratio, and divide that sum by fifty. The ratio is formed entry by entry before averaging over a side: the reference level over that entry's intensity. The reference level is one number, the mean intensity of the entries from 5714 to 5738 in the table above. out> 0.0392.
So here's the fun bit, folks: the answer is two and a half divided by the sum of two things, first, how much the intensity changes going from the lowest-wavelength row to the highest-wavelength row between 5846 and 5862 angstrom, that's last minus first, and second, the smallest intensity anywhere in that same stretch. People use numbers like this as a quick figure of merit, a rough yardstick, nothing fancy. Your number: 0.221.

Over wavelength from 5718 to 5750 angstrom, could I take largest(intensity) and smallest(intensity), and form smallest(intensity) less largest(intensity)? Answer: -0.60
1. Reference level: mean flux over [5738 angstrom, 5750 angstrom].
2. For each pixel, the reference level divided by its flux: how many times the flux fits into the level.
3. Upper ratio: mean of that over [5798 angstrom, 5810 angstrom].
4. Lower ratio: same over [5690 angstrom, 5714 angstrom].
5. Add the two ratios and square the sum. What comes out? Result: 4.03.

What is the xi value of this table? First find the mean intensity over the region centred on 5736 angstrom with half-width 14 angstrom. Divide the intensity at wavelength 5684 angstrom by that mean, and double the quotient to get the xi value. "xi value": 1.96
